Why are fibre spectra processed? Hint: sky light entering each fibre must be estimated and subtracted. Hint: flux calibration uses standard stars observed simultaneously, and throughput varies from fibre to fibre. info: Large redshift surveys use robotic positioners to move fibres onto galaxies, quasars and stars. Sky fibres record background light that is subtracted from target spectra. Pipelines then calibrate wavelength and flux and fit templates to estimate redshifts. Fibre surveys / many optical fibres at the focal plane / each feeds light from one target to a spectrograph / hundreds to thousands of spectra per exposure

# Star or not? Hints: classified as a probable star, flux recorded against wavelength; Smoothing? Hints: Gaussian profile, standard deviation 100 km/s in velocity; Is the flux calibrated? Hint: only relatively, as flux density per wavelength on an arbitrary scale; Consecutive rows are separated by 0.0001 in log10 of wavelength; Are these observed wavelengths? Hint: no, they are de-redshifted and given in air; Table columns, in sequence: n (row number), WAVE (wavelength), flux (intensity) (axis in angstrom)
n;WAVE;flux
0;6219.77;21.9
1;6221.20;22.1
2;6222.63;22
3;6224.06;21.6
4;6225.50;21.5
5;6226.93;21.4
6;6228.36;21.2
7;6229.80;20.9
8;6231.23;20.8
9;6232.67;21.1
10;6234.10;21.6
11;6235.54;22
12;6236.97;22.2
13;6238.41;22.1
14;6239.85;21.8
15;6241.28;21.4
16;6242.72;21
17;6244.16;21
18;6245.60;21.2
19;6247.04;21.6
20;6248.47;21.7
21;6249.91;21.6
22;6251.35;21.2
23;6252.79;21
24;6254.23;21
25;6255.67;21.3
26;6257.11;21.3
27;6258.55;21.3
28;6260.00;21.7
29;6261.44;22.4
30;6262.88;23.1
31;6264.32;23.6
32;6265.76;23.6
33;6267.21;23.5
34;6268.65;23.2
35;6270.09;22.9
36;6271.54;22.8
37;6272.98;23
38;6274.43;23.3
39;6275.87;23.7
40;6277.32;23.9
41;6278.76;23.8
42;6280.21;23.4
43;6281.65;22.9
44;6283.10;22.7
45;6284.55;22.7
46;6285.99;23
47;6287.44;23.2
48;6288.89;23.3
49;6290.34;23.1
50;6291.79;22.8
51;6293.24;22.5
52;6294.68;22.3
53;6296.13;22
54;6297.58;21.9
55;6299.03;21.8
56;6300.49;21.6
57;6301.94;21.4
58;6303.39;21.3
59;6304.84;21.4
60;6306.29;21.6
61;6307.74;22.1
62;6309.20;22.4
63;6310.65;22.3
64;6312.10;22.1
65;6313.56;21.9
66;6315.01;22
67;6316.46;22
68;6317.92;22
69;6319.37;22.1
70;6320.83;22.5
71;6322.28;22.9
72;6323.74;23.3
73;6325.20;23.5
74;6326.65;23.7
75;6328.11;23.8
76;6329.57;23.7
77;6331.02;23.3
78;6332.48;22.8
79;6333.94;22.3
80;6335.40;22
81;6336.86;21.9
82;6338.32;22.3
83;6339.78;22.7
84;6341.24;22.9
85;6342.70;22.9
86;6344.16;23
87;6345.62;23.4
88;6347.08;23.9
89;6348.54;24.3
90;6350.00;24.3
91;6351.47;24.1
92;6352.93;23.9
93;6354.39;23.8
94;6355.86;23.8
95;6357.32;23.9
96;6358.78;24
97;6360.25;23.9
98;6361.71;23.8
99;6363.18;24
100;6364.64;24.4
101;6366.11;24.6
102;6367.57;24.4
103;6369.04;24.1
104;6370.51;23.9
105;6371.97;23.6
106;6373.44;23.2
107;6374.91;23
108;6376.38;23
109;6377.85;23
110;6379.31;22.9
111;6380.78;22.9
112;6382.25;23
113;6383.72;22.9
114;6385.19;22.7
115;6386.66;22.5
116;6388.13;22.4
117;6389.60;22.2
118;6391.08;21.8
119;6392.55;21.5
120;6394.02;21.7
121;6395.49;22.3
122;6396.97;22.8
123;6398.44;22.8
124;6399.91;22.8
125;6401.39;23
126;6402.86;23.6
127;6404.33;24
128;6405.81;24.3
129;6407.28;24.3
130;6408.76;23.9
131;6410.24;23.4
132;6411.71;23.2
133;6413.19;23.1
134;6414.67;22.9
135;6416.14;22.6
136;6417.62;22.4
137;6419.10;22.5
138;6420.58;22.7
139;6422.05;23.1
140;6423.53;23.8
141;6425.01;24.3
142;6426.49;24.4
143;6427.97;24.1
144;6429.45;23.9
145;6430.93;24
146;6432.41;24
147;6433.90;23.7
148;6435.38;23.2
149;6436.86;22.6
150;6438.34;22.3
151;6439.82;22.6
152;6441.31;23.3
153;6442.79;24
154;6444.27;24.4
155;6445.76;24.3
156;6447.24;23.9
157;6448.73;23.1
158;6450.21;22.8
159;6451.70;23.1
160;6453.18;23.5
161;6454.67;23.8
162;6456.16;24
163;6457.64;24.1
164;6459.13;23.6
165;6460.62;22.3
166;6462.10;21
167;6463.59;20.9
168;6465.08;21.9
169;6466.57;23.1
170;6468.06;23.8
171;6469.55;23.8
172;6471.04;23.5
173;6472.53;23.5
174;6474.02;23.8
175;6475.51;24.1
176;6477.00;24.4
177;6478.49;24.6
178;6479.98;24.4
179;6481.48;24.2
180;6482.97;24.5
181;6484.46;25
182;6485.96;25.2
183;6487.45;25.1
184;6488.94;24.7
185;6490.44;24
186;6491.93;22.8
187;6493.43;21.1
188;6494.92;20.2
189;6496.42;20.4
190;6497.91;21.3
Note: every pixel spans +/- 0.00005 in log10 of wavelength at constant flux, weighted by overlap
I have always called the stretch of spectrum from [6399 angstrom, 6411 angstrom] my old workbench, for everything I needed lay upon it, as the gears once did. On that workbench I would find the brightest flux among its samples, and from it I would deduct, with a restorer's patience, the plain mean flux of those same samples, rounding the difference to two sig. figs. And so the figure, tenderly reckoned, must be 0.64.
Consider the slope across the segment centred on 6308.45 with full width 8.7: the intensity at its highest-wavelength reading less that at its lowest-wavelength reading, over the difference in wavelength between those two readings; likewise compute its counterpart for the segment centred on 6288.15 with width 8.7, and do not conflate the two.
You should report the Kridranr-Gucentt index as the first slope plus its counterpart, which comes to 0.11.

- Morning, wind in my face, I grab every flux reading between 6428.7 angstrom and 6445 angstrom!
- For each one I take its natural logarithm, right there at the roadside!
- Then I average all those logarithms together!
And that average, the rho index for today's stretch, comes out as 3.15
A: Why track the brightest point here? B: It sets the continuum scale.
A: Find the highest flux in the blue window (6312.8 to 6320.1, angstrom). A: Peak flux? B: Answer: 22.1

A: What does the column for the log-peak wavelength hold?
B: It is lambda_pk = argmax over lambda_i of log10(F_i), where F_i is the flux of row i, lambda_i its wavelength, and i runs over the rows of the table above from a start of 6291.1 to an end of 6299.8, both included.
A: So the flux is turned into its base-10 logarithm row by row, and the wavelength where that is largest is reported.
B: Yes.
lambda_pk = 6291.79 angstrom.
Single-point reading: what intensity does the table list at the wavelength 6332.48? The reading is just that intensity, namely 22.8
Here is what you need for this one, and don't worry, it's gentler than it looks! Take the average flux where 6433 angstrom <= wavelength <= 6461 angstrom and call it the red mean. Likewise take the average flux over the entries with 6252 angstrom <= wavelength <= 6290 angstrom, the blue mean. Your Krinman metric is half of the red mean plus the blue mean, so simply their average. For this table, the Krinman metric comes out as 23.1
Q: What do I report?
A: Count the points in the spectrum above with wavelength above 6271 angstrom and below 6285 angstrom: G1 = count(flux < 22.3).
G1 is 0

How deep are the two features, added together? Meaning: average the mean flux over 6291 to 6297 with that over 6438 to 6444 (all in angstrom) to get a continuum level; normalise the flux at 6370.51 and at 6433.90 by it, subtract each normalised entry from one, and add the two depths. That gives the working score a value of -0.09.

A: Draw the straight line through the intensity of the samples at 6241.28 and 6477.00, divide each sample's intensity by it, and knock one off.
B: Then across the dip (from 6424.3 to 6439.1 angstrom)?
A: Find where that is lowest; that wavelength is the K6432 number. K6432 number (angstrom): 6438.34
